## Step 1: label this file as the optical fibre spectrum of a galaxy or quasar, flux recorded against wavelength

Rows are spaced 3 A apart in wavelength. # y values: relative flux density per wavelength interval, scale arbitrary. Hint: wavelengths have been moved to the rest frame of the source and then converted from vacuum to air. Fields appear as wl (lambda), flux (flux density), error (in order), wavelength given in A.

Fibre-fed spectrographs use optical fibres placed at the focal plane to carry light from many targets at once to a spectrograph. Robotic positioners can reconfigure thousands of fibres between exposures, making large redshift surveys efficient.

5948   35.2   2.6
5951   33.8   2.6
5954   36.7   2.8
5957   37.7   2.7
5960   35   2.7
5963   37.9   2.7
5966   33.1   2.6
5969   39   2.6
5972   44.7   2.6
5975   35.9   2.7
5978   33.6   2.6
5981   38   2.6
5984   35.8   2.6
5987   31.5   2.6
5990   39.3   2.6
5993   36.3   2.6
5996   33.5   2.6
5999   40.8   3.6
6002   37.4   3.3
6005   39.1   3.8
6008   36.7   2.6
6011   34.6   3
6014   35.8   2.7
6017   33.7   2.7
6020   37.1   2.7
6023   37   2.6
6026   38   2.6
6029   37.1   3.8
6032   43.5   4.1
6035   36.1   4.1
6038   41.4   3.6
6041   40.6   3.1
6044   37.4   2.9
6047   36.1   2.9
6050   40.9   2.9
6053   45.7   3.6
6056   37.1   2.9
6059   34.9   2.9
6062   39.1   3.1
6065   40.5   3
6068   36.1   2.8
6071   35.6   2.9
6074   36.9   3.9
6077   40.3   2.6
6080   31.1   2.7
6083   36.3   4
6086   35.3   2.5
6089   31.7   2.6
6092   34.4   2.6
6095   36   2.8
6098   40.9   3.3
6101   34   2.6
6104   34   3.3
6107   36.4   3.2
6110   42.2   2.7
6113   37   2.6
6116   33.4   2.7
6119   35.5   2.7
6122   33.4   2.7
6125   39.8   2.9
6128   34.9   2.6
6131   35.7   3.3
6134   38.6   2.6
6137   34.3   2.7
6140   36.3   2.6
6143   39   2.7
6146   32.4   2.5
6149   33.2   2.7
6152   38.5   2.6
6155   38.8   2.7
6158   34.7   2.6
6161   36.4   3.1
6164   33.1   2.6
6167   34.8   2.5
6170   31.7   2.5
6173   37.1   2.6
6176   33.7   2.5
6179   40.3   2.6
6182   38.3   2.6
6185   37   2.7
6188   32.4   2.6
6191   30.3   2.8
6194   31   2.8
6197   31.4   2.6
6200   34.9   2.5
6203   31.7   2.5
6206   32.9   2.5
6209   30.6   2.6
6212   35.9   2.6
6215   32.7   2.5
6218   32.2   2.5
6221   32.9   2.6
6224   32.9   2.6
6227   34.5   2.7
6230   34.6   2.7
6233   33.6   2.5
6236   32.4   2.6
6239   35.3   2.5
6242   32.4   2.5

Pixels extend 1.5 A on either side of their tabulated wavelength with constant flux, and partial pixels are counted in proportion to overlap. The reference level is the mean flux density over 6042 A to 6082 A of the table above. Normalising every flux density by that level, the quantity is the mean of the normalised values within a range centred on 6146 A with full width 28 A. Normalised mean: 0.957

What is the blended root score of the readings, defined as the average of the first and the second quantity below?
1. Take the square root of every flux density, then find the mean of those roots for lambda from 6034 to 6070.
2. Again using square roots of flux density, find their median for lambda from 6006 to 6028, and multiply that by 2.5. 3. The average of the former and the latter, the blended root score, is 10.7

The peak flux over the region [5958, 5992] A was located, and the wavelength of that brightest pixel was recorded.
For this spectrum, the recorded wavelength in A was 5972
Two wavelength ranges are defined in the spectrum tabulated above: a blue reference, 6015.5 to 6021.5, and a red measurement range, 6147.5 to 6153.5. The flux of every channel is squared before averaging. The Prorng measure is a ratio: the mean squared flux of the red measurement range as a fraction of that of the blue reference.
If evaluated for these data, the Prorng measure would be 1.03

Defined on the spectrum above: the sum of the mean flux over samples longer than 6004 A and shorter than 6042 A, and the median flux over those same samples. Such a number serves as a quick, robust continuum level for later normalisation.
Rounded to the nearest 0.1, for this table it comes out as 74.8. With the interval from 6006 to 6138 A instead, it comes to 73.3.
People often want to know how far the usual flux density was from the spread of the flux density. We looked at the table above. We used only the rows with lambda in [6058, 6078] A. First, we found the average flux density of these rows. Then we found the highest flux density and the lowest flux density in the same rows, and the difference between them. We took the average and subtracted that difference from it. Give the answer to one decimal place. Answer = 32.0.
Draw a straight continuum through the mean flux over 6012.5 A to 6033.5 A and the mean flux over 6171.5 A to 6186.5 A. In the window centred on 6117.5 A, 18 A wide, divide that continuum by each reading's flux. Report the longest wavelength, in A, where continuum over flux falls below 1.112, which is 6125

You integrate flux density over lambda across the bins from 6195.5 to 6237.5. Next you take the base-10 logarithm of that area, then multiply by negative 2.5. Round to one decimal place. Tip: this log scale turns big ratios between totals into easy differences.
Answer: -7.9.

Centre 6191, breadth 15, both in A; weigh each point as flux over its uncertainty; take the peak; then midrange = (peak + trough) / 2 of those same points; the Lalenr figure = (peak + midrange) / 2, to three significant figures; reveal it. 13.0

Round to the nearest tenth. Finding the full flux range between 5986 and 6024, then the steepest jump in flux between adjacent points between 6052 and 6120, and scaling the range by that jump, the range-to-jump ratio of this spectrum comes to 1.0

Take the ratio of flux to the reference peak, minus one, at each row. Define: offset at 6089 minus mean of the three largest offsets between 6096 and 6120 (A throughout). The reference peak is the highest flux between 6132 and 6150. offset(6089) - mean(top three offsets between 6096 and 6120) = -0.21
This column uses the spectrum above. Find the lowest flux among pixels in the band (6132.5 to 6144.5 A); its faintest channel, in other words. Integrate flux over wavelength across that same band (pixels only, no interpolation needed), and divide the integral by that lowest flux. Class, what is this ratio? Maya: 13.0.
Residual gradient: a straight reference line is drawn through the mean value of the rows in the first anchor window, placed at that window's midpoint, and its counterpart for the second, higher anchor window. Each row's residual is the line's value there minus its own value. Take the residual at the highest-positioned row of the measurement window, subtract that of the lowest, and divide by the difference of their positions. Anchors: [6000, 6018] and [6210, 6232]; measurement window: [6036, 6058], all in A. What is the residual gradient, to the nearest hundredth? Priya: 0.23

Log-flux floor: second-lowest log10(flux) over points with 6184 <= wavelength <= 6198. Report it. 1.49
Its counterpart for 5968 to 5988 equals 1.53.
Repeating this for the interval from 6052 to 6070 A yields 1.56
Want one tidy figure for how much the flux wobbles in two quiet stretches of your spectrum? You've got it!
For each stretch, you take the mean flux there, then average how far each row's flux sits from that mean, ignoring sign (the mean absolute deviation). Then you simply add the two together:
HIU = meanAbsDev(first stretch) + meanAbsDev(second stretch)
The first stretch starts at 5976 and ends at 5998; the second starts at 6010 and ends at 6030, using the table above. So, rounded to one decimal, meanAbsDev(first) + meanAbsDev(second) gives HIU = 3.5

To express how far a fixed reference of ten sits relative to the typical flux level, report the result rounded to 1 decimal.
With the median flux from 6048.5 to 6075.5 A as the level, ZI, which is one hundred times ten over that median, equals 27.0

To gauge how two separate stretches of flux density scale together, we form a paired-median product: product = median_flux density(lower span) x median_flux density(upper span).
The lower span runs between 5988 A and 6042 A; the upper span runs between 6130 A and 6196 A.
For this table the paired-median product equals 1308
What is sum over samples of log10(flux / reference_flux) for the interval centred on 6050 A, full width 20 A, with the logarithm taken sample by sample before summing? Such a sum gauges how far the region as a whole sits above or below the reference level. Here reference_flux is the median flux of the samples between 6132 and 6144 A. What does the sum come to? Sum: 0.11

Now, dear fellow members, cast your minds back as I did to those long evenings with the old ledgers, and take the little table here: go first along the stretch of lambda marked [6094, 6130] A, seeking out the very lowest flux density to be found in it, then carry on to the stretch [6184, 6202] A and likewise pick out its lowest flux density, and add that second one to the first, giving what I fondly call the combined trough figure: 63.7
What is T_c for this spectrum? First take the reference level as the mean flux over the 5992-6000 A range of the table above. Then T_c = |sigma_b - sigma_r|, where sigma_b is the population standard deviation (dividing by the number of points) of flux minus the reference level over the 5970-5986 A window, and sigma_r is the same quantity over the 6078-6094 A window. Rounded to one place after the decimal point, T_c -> 1.8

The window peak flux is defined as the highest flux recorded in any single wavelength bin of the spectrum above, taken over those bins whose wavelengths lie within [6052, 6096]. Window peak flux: 45.7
